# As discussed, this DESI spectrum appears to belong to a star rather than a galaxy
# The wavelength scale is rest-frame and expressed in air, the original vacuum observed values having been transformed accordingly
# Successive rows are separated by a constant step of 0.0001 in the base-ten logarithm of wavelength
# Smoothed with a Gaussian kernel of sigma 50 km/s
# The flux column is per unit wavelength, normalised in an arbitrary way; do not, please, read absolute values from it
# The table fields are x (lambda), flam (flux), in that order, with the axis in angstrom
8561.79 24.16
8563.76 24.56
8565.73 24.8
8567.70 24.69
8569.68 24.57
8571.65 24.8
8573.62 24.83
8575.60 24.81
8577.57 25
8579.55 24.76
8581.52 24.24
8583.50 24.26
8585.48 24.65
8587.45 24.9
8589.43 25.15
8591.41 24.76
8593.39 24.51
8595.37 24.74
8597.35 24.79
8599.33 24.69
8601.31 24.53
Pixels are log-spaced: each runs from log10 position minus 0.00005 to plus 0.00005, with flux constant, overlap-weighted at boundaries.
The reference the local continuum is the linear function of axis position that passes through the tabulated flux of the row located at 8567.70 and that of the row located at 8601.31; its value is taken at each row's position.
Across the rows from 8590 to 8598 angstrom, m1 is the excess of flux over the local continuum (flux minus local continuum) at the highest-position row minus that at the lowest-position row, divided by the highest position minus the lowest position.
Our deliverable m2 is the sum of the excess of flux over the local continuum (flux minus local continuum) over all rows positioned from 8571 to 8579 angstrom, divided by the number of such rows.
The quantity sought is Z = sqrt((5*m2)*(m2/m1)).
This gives 4.6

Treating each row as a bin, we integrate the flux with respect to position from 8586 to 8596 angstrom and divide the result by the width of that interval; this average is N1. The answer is 24.8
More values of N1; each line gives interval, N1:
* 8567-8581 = 24.8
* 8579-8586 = 24.4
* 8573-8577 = 24.8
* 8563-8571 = 24.7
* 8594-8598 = 24.7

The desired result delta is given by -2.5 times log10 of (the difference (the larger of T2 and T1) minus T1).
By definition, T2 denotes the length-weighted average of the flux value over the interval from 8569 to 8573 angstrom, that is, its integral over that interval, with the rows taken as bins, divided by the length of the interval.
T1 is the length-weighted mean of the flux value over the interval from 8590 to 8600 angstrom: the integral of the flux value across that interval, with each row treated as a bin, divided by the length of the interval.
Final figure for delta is 3.28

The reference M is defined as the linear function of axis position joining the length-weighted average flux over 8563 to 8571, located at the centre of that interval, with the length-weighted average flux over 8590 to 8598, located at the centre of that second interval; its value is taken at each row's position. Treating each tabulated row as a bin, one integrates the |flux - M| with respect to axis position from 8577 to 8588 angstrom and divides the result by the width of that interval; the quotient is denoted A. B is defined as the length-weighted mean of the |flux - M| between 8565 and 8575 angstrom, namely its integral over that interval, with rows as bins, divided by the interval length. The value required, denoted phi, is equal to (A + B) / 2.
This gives 0.180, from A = 0.25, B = 0.11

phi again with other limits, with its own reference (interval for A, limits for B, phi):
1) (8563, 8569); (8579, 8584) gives 0.207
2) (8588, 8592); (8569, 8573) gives 0.194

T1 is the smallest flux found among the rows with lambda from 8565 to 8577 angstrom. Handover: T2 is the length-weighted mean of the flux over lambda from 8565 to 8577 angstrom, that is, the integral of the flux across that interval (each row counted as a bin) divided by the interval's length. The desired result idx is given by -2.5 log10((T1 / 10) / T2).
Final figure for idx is 2.508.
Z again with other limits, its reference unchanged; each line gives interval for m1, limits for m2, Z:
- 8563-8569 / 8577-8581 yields 2.8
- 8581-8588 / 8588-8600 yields 1.4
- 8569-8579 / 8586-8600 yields 2.1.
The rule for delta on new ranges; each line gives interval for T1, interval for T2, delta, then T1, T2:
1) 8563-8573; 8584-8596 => 3.18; 24.7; 24.8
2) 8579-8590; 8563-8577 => 2.54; 24.6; 24.7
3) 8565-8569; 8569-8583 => 5.11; 24.7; 24.7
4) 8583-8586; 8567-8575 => 1.37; 24.4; 24.7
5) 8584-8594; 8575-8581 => 3.01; 24.8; 24.8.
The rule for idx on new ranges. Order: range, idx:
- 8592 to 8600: 2.507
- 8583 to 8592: 2.522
